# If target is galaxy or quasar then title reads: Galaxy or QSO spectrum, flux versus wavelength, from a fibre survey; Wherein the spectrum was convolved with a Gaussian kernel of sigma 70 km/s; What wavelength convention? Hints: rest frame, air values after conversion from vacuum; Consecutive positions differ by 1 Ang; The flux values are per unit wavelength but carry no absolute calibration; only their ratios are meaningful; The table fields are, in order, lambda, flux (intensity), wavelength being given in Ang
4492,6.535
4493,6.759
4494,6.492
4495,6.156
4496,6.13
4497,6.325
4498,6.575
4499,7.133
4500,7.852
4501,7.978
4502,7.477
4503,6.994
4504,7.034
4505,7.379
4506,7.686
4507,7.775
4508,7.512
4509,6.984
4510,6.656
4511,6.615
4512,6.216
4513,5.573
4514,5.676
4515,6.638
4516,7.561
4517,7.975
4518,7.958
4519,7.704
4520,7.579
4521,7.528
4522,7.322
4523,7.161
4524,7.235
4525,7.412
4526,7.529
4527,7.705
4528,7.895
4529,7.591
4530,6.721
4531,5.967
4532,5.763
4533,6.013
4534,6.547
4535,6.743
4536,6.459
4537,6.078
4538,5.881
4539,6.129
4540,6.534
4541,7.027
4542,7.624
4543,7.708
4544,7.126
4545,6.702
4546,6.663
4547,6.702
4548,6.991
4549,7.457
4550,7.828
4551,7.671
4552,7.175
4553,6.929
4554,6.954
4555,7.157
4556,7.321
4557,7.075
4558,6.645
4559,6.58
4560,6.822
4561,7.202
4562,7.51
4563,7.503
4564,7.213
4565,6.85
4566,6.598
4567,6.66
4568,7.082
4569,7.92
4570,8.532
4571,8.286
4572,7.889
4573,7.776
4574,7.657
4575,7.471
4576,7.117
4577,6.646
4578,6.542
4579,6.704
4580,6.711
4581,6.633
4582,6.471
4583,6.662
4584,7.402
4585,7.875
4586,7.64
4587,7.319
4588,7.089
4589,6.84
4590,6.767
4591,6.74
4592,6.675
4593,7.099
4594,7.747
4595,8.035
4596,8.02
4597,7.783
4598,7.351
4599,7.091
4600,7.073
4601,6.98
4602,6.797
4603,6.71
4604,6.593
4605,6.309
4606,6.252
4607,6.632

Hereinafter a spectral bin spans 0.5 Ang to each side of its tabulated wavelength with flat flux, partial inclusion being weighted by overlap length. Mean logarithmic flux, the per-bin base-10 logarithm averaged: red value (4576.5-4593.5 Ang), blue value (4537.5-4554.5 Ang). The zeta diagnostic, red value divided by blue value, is 1.00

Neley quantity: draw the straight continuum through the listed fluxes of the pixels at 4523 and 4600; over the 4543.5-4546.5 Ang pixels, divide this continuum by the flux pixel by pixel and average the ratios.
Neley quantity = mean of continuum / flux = 1.046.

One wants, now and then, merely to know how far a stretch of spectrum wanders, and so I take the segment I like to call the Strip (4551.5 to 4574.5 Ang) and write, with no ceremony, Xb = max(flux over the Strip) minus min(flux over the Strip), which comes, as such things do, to 1.95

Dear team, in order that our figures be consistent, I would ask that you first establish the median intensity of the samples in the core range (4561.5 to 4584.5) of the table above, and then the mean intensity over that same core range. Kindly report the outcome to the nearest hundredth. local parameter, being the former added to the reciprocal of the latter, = 7.26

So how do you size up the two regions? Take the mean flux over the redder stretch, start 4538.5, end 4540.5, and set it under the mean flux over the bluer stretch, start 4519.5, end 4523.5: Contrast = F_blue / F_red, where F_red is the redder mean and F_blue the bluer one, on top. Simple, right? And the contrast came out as 1.17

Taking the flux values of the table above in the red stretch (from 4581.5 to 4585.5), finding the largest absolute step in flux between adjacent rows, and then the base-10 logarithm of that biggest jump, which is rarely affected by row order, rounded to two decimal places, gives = -0.13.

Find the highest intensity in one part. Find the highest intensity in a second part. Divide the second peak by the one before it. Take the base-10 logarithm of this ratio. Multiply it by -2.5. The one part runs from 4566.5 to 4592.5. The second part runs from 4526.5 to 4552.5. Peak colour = 0.08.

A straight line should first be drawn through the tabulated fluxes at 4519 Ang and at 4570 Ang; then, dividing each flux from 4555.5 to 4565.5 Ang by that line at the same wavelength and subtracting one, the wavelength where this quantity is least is 4559 Ang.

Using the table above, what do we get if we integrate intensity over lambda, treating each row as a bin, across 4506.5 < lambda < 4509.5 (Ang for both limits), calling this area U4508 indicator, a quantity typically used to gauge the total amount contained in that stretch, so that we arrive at 22.3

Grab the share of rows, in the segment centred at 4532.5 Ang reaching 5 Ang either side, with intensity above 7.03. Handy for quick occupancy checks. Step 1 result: 0.20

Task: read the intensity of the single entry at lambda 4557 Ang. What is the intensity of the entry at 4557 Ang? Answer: 7.075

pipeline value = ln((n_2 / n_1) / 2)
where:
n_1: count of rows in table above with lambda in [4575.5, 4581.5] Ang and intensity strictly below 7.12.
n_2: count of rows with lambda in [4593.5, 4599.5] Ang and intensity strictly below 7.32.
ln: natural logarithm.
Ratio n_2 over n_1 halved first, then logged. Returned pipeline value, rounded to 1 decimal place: -2.5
